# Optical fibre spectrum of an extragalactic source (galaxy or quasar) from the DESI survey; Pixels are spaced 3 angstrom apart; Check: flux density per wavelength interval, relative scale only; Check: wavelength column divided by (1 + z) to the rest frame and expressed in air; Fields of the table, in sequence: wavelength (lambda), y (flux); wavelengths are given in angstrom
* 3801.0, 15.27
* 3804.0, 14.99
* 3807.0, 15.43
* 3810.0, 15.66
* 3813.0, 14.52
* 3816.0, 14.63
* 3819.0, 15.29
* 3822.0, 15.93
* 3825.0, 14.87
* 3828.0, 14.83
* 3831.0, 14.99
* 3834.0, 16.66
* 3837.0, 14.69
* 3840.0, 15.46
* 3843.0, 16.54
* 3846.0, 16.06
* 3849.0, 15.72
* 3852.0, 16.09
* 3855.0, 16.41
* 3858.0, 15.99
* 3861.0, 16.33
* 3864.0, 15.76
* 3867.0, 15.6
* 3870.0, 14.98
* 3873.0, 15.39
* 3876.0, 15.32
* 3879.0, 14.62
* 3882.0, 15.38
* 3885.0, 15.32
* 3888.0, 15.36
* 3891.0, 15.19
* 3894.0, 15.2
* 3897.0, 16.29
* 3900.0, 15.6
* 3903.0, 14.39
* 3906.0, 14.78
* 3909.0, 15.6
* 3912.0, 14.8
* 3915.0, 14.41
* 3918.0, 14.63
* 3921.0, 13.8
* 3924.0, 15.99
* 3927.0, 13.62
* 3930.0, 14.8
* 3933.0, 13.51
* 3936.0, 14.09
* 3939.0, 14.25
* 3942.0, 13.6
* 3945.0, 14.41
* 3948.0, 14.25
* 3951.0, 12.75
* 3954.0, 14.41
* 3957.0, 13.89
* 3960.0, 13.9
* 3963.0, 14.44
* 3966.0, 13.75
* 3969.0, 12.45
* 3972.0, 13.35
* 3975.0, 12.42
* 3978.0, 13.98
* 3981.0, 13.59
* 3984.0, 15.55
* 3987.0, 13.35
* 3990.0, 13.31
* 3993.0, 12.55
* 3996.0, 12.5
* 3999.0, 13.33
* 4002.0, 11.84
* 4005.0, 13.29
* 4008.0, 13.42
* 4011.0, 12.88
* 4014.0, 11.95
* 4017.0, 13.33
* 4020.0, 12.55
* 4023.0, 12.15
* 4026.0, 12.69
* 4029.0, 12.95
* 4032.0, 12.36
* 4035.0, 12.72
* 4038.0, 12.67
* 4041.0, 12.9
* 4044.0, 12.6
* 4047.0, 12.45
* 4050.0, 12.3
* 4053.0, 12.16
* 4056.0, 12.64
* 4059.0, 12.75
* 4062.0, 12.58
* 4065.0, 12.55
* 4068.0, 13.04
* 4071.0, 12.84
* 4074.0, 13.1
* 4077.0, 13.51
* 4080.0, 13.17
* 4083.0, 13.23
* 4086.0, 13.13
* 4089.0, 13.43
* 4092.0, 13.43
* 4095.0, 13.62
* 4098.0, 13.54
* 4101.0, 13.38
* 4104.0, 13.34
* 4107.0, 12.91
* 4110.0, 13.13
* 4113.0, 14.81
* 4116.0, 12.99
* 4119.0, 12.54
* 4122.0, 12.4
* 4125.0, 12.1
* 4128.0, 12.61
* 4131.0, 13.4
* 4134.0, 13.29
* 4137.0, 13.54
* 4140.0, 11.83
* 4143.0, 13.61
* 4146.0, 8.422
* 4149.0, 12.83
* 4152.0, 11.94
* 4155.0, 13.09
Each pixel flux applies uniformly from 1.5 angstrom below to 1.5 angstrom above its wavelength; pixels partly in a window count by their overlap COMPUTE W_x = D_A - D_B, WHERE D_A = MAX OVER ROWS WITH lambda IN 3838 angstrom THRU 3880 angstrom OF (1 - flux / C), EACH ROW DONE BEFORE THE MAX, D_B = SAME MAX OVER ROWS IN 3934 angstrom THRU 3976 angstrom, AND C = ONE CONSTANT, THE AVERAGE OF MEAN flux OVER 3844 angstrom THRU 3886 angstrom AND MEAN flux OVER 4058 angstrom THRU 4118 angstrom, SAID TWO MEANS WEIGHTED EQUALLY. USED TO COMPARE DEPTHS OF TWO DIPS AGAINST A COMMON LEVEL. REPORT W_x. -0.15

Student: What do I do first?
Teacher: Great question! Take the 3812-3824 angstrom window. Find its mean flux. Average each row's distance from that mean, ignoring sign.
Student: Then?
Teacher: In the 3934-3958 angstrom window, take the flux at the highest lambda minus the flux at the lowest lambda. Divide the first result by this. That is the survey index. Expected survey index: -3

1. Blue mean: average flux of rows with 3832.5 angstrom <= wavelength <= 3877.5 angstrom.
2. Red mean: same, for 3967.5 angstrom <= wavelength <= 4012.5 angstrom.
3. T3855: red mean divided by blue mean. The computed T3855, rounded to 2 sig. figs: 0.83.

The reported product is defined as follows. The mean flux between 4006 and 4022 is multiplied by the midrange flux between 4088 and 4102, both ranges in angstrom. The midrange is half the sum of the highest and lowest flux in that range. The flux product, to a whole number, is 173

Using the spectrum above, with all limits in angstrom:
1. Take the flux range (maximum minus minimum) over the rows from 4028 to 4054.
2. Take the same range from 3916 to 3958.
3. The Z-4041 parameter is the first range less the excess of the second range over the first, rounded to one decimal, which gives -1.7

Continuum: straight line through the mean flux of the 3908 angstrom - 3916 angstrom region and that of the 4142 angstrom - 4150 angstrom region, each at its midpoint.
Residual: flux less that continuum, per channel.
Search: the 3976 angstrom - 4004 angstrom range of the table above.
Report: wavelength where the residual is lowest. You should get 4002.0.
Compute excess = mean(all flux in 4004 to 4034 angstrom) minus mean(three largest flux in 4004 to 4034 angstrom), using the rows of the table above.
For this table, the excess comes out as -0.6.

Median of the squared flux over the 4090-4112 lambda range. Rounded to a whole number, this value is 179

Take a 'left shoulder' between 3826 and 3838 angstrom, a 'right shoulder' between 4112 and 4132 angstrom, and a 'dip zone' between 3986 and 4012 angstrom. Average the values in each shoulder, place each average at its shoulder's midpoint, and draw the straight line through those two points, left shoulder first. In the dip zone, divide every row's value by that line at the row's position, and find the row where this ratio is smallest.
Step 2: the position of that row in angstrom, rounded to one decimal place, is 4002.0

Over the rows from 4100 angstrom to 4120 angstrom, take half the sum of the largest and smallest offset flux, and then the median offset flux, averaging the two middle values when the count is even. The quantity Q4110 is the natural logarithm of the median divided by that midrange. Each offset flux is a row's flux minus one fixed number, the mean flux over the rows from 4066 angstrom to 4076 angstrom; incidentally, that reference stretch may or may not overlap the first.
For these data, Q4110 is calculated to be -1.6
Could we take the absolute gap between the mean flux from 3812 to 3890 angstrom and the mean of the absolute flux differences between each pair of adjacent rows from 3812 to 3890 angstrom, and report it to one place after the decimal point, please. 14.9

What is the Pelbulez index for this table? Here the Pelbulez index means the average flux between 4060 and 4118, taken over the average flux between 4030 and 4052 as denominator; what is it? 1.05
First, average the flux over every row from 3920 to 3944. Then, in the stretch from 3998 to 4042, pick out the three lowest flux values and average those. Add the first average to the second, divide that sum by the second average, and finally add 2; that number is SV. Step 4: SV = 4.19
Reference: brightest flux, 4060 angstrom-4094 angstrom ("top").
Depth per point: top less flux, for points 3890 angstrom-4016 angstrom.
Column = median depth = -0.4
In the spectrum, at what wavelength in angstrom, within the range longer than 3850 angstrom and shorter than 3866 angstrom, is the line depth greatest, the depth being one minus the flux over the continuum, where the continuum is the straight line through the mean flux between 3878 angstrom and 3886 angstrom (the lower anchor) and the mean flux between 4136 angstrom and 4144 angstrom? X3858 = 3864.0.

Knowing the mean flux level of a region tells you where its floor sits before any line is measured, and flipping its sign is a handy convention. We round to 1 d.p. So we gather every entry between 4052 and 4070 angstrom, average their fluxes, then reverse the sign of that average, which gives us -12.6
